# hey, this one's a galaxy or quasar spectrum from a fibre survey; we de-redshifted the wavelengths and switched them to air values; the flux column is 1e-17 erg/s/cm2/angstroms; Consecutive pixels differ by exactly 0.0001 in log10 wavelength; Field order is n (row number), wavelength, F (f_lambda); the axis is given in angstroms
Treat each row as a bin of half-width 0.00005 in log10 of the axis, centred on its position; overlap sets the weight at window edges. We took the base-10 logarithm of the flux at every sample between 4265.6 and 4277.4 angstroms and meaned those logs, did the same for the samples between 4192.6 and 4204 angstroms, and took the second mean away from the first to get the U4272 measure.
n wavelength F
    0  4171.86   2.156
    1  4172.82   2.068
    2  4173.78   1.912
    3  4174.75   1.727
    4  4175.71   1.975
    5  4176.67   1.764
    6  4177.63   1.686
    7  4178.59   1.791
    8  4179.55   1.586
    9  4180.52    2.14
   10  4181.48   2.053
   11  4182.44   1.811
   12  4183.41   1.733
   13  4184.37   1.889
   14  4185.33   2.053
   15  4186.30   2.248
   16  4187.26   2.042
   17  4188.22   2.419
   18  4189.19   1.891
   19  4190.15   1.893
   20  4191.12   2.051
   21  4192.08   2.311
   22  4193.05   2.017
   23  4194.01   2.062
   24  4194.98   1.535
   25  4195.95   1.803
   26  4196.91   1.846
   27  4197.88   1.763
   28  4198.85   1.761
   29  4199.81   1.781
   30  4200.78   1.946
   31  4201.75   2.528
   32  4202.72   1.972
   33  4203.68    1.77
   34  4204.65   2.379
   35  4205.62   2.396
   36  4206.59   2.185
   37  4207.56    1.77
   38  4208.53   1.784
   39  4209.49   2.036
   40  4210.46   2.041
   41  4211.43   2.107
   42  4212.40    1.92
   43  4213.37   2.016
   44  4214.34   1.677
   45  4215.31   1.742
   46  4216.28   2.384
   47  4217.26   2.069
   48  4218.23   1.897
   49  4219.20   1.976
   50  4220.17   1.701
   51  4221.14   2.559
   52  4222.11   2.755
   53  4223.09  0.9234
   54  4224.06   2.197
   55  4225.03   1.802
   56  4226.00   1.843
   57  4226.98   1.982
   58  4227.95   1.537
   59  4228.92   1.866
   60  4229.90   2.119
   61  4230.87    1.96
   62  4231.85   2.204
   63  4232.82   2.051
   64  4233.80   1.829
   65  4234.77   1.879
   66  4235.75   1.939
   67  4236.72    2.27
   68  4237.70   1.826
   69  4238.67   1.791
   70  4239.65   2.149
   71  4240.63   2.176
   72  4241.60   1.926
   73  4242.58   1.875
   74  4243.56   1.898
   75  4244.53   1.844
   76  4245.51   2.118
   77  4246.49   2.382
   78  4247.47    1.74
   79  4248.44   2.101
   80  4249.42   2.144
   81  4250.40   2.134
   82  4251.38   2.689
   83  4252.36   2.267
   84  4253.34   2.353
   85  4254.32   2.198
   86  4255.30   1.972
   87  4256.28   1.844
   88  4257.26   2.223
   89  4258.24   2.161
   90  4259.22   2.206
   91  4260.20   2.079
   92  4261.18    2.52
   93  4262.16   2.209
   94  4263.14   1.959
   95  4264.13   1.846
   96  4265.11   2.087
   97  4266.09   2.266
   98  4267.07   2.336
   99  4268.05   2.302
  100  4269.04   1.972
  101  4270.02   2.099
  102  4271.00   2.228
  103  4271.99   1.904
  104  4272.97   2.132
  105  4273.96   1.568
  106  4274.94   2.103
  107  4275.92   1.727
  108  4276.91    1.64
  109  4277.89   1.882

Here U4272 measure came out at 0.027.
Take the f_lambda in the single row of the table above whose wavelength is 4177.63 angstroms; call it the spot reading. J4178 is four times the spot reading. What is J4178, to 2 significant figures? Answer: 6.7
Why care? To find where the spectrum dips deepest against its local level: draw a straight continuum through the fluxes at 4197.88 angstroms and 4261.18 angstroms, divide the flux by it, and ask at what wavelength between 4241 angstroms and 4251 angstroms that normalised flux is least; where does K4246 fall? 4247.47 angstroms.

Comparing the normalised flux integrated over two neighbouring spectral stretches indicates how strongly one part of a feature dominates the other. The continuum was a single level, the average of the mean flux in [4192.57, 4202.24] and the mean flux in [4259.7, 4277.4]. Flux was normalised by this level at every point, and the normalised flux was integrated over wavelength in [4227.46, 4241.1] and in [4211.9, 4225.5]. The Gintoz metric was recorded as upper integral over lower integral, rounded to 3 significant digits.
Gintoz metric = 1.00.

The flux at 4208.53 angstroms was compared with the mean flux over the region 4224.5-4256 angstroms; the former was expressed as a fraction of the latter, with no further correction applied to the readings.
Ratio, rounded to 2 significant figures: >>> 0.88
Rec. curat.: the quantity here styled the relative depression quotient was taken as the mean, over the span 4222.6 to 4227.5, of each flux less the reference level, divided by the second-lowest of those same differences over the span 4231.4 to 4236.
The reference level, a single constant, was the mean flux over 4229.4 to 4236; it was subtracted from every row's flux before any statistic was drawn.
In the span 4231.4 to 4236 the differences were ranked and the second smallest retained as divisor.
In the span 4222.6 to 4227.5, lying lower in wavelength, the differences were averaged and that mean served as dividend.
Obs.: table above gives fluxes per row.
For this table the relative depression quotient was 2.1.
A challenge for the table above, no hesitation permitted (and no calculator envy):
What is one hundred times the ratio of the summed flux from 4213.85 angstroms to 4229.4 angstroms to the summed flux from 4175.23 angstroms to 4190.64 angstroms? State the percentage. 100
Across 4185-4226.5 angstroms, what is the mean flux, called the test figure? 2.00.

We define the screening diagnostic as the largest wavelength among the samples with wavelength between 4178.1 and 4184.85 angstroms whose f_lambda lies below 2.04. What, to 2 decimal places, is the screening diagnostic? 4184.37 angstroms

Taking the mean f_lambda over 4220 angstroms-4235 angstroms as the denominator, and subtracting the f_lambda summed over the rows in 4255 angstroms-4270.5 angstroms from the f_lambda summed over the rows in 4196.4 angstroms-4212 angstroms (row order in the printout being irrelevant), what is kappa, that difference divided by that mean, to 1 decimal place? -1.0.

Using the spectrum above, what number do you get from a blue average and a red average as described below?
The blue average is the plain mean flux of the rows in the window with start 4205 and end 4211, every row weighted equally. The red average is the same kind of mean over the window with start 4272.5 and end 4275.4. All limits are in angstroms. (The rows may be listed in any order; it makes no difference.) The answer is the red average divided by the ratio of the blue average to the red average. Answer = 1.8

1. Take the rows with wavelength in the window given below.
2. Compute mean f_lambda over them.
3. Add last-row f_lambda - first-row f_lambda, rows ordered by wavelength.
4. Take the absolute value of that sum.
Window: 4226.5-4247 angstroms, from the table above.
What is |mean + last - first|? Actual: 2.38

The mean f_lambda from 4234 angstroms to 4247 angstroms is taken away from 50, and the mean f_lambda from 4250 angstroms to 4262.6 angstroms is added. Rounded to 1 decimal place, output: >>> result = 50.2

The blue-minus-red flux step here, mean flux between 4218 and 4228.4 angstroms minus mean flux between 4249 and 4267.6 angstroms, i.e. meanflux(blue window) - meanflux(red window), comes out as -0.26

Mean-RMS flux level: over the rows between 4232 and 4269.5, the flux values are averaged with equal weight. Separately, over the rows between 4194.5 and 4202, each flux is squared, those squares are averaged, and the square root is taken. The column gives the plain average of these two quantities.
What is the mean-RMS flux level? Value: 1.99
